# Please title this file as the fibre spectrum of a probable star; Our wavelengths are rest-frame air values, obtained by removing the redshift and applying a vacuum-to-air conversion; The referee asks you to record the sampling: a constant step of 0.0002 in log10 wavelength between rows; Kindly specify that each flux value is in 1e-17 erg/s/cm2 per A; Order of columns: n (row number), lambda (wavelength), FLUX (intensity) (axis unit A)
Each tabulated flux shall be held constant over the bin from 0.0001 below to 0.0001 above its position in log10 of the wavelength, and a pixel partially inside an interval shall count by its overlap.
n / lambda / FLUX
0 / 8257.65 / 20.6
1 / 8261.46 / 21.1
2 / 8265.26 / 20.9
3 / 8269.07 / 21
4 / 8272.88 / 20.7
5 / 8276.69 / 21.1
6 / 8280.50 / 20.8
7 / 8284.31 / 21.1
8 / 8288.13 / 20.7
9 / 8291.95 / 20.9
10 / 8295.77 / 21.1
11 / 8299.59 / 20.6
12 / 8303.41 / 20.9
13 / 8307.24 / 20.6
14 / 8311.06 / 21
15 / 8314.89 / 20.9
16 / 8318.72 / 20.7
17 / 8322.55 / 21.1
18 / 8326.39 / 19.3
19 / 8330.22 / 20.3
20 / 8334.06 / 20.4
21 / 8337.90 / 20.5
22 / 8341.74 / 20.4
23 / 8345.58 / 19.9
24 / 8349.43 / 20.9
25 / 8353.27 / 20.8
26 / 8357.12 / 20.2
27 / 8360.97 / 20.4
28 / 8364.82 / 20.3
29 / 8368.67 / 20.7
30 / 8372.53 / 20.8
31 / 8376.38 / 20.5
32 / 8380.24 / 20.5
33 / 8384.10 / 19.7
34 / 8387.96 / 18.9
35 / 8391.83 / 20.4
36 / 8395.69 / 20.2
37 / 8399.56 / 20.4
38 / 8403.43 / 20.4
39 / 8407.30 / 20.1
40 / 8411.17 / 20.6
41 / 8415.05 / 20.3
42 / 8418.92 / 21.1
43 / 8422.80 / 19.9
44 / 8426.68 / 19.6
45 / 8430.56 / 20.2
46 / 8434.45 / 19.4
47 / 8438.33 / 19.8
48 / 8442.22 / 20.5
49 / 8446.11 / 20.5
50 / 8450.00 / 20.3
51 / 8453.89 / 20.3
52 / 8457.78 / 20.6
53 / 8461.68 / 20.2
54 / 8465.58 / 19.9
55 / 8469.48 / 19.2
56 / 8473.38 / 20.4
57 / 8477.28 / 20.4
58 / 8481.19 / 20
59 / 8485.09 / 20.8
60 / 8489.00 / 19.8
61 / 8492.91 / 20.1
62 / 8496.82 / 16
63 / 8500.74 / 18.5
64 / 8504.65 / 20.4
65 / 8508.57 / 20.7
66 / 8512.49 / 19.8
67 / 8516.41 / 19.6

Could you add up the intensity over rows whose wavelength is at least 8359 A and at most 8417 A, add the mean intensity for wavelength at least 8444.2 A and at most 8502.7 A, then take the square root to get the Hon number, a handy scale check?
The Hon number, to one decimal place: 18.0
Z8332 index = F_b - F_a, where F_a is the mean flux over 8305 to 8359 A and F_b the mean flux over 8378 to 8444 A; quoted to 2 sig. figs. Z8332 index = -0.38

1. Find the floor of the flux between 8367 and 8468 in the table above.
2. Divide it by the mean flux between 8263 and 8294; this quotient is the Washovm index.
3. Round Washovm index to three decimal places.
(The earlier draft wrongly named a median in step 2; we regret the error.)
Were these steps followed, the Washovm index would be 0.904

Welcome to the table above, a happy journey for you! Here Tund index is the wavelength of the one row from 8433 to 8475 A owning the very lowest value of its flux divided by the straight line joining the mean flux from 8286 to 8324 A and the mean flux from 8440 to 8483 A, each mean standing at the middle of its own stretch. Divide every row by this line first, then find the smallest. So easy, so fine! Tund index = 8469.48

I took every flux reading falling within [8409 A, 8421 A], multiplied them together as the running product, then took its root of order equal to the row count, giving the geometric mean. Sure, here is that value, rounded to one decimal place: 20.7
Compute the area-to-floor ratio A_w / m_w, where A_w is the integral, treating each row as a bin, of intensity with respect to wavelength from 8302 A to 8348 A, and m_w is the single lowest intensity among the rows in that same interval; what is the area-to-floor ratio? 49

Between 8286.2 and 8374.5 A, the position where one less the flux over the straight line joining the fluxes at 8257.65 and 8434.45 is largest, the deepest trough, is 8326.39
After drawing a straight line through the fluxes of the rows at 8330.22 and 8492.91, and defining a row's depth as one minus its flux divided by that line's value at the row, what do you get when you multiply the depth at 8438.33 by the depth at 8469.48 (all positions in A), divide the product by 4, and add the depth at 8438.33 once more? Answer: 0.018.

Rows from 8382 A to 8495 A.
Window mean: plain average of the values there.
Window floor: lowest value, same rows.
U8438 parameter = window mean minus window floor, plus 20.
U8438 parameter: 21.2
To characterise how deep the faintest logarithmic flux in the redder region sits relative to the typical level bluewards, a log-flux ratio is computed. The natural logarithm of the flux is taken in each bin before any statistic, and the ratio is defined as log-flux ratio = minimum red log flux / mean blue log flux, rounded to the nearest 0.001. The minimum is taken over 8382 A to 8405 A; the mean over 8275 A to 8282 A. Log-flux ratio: 0.966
